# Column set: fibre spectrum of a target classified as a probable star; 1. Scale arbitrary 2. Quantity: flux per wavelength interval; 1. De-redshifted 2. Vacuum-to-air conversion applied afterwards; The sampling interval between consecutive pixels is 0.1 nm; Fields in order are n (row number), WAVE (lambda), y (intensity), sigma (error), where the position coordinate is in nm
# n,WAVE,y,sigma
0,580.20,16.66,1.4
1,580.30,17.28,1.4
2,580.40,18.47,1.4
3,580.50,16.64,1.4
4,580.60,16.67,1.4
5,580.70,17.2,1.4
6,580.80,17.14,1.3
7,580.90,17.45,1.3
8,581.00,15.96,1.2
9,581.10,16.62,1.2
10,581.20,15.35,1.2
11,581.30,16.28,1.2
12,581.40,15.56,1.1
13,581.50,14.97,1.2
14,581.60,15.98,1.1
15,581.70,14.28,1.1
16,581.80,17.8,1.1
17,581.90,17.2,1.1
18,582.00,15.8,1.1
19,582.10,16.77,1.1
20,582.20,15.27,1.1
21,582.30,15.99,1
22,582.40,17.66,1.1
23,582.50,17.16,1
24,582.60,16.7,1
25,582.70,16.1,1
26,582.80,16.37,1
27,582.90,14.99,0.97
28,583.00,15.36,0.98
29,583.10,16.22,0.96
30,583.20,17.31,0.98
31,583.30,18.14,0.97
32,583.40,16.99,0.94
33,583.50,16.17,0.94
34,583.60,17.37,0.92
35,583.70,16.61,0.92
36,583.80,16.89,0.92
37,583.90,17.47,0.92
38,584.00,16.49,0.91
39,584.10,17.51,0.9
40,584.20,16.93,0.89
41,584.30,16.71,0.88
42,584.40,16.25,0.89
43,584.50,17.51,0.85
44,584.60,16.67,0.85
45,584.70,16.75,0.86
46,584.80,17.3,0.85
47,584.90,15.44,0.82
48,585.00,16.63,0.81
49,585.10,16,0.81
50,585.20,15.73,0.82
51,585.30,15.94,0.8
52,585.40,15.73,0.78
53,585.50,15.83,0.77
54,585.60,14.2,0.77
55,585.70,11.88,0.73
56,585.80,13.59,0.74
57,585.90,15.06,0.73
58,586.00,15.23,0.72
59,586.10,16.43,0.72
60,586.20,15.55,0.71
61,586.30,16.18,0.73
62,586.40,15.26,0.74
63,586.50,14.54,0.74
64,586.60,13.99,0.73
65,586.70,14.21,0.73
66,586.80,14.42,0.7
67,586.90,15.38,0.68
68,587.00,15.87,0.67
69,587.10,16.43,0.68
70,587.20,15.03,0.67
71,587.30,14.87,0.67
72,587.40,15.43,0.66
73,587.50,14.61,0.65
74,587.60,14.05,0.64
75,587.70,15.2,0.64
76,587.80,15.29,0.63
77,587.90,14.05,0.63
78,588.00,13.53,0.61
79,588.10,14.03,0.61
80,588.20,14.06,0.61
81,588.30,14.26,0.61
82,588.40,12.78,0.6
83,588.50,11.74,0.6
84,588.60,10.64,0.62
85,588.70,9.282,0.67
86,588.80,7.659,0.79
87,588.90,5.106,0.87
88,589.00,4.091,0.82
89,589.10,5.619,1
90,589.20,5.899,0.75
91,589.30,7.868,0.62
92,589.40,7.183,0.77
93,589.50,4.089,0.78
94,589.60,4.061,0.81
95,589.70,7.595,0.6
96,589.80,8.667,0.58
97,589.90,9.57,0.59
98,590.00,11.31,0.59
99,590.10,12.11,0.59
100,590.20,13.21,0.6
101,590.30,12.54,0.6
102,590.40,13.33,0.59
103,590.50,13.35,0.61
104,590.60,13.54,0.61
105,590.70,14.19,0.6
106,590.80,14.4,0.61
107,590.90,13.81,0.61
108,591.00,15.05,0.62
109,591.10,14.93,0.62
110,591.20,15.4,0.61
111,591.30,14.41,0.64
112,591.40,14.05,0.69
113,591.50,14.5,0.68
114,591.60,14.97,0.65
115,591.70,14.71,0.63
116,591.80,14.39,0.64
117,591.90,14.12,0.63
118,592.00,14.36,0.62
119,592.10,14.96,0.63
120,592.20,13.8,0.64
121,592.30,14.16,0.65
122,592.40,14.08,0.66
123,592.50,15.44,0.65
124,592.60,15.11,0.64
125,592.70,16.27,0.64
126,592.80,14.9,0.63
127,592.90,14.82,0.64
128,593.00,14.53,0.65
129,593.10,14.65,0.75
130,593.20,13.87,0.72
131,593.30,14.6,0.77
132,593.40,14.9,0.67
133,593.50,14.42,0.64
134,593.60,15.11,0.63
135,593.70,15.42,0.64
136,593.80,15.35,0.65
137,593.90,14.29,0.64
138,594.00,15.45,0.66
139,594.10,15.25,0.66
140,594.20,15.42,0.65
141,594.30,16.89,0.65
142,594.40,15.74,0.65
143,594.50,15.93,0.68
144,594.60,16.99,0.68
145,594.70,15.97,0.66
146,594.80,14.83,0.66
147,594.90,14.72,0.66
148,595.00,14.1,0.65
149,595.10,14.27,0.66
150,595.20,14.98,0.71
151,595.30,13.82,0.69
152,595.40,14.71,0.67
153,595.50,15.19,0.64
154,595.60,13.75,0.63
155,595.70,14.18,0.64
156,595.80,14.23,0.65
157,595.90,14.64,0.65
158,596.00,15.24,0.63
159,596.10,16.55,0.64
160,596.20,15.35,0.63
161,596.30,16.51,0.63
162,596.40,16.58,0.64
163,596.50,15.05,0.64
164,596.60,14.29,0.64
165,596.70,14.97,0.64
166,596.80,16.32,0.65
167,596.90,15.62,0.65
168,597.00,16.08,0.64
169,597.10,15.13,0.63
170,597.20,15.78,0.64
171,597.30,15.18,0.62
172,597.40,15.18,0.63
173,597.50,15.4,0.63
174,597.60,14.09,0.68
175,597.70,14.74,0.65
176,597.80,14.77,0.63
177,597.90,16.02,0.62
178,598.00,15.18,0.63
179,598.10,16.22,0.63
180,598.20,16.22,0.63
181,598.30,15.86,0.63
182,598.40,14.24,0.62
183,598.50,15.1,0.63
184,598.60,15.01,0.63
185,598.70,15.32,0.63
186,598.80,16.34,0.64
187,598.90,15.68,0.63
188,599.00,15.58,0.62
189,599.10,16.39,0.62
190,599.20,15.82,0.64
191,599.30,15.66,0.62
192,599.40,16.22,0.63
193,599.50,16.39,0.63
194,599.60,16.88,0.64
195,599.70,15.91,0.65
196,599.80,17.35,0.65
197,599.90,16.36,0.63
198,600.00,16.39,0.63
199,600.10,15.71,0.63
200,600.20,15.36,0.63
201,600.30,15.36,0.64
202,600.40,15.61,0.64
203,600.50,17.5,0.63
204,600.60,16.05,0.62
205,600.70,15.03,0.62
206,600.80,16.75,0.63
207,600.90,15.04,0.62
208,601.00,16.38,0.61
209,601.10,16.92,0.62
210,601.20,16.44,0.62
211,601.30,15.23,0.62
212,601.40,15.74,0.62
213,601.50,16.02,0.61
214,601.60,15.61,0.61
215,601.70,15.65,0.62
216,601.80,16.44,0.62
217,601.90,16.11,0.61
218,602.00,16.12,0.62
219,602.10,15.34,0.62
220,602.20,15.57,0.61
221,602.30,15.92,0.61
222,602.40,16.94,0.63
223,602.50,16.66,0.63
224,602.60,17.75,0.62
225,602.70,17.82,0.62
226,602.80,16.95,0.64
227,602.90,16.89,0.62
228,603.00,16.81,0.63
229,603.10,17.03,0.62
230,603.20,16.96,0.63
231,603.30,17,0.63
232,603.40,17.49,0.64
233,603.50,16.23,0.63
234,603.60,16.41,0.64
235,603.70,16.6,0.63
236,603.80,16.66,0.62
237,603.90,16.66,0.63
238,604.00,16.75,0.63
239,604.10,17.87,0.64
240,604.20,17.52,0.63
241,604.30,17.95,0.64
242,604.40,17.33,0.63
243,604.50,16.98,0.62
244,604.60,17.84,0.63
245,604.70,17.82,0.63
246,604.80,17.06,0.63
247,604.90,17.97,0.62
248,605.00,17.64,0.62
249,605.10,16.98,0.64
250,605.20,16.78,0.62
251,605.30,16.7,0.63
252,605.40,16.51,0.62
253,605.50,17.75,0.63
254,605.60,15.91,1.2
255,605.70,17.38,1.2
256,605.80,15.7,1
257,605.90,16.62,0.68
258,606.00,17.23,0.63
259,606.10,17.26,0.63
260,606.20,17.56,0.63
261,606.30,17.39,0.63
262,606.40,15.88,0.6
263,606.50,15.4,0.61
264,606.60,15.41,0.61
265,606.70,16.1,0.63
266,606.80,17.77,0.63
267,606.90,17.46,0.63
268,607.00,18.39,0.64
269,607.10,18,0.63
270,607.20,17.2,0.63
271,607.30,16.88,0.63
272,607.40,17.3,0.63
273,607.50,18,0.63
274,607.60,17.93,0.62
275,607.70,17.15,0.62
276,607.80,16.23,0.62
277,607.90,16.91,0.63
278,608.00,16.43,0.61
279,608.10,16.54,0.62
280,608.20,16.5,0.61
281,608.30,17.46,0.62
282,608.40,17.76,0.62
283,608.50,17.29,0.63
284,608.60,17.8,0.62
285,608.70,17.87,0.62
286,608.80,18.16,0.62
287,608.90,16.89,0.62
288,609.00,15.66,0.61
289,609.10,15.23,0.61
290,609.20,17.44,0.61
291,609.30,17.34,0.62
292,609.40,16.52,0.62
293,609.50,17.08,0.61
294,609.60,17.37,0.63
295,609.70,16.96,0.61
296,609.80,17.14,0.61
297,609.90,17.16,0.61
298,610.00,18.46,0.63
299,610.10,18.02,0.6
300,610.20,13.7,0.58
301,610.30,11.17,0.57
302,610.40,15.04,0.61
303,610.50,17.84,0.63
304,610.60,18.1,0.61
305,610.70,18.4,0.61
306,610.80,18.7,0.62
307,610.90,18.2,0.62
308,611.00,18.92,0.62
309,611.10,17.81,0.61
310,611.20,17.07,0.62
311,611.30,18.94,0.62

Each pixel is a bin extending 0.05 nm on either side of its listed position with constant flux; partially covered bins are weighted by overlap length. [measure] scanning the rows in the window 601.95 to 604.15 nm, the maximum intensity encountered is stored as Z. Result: 17.87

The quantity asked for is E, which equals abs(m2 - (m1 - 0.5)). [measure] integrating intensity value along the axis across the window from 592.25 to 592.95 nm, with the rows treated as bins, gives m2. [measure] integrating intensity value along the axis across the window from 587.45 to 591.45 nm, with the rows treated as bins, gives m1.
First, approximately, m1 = 46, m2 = 10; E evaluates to 35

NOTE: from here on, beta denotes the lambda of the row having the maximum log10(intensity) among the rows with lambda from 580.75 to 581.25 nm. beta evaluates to 580.90 nm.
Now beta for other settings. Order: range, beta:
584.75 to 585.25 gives 584.80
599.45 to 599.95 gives 599.80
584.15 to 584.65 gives 584.50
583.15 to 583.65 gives 583.30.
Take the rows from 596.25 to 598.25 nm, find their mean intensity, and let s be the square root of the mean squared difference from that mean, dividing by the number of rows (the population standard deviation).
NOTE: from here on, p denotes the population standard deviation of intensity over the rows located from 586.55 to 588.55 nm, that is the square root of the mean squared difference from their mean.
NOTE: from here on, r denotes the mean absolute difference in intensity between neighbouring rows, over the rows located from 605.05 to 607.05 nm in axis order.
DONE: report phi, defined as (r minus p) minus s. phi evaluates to -1.0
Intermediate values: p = 1.04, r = 0.75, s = 0.71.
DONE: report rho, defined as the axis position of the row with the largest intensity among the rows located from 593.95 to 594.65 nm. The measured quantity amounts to 594.60 nm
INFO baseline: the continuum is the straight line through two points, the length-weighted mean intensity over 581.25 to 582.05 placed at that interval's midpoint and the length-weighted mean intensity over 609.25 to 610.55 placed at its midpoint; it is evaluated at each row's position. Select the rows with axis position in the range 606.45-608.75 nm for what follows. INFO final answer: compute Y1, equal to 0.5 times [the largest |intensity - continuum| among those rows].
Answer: 1.00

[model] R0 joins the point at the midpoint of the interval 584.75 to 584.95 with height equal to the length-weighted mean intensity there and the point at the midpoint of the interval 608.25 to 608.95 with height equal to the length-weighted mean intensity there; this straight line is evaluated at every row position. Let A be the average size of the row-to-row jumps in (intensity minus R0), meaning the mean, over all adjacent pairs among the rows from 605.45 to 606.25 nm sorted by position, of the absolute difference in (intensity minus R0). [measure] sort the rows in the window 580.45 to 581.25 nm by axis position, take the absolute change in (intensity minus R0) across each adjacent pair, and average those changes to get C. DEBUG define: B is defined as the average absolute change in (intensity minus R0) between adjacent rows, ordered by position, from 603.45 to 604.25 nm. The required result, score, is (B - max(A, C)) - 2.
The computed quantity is -2.7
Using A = 0.98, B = 0.3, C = 0.62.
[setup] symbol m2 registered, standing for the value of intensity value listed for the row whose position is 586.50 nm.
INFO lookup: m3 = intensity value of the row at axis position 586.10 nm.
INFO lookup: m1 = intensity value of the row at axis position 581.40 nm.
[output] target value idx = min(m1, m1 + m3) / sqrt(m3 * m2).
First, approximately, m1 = 15.56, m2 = 14.54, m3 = 16.43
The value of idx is 1.01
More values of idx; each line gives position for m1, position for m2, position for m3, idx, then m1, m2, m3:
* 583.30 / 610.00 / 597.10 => 1.09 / 18.14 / 18.46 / 15.13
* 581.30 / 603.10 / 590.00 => 1.17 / 16.28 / 17.03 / 11.31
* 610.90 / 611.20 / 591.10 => 1.14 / 18.2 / 17.07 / 14.93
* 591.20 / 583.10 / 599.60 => 0.93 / 15.4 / 16.22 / 16.88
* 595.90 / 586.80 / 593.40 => 1.00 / 14.64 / 14.42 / 14.9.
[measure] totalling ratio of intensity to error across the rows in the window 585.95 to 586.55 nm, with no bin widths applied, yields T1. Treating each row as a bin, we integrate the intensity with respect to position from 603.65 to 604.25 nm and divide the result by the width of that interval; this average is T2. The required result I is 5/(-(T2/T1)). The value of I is -38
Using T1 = 128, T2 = 17.0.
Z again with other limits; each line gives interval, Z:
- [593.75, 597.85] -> 16.99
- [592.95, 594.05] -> 15.45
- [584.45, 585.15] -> 17.51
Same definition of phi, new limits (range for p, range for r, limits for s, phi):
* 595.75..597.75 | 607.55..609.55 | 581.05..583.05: -1.0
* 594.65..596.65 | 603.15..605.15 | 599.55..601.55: -1.1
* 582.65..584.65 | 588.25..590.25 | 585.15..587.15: -0.4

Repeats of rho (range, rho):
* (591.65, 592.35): 592.10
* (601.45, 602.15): 601.80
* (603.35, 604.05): 603.40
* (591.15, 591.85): 591.20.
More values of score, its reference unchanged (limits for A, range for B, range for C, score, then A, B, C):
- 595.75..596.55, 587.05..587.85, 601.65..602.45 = -2.2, 0.89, 0.7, 0.50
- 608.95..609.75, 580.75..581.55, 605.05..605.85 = -2.1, 0.69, 0.9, 0.96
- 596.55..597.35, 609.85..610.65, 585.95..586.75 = -0.6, 0.77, 2.2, 0.73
